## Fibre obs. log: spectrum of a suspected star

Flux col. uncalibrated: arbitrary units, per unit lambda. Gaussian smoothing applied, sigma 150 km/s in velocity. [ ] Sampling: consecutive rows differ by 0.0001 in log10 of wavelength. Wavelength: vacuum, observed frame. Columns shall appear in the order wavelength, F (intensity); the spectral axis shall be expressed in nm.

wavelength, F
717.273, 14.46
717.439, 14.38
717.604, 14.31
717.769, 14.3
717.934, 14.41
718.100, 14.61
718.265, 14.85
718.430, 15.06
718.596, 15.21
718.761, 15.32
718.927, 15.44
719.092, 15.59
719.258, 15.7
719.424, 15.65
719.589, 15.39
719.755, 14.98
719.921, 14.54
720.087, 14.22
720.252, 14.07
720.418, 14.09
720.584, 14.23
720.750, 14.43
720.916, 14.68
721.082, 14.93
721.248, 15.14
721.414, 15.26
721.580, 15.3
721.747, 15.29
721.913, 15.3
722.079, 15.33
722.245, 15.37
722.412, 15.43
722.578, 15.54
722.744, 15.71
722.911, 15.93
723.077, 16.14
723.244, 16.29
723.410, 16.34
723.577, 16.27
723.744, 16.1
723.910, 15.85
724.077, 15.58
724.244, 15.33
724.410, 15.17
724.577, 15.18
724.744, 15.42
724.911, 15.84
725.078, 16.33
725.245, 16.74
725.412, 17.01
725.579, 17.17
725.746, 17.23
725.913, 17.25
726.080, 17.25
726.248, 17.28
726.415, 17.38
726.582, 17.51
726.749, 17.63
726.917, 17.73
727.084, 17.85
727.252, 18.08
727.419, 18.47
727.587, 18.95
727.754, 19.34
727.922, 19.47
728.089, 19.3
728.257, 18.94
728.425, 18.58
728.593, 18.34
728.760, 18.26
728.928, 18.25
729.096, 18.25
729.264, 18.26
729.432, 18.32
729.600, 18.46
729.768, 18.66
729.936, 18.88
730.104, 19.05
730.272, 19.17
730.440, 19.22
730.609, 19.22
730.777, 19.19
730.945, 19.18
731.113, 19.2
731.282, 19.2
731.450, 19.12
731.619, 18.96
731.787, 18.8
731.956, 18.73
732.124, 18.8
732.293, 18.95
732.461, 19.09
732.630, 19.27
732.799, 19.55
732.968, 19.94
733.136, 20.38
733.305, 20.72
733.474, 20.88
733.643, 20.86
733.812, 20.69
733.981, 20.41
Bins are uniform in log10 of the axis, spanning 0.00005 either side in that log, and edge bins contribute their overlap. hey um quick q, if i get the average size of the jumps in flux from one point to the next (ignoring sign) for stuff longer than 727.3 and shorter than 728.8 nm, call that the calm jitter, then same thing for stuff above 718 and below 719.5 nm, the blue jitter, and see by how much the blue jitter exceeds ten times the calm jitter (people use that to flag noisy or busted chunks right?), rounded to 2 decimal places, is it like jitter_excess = -2.62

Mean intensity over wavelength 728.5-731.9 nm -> 18.8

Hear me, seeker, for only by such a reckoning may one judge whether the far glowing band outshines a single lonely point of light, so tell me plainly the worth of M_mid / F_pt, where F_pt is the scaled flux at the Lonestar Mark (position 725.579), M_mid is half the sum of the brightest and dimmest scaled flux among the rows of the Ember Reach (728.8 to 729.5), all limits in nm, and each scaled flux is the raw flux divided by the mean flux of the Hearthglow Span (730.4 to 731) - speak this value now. 1.06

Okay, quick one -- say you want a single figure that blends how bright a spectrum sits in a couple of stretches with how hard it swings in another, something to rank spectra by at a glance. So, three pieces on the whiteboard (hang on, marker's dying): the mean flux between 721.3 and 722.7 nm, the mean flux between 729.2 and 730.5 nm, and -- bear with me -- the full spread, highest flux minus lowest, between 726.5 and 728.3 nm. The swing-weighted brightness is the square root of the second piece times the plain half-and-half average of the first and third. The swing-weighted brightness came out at 12.7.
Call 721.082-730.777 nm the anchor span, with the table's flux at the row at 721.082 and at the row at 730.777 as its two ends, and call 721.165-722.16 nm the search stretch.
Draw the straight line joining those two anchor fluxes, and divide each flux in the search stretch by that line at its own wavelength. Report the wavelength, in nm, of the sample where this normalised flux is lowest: 722.079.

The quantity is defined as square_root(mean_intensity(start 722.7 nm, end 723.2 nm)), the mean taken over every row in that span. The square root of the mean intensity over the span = 3.99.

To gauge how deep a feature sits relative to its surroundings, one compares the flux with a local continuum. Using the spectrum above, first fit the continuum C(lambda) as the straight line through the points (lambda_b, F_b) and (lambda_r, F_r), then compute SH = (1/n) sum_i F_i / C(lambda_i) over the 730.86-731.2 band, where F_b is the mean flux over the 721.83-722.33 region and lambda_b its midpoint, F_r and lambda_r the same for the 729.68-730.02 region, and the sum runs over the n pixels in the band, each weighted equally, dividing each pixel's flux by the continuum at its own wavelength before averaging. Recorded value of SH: 0.99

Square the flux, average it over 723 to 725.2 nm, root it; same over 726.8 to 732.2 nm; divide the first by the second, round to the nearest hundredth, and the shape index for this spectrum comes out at 0.84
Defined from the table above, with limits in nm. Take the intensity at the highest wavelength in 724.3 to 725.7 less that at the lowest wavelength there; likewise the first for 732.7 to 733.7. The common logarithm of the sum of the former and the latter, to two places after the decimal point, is 0.52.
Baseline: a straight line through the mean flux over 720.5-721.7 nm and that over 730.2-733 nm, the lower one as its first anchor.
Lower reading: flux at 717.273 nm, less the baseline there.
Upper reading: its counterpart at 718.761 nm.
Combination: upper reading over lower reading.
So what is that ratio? 1.2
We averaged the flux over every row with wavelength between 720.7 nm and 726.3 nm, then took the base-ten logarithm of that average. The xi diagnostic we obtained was 1.20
